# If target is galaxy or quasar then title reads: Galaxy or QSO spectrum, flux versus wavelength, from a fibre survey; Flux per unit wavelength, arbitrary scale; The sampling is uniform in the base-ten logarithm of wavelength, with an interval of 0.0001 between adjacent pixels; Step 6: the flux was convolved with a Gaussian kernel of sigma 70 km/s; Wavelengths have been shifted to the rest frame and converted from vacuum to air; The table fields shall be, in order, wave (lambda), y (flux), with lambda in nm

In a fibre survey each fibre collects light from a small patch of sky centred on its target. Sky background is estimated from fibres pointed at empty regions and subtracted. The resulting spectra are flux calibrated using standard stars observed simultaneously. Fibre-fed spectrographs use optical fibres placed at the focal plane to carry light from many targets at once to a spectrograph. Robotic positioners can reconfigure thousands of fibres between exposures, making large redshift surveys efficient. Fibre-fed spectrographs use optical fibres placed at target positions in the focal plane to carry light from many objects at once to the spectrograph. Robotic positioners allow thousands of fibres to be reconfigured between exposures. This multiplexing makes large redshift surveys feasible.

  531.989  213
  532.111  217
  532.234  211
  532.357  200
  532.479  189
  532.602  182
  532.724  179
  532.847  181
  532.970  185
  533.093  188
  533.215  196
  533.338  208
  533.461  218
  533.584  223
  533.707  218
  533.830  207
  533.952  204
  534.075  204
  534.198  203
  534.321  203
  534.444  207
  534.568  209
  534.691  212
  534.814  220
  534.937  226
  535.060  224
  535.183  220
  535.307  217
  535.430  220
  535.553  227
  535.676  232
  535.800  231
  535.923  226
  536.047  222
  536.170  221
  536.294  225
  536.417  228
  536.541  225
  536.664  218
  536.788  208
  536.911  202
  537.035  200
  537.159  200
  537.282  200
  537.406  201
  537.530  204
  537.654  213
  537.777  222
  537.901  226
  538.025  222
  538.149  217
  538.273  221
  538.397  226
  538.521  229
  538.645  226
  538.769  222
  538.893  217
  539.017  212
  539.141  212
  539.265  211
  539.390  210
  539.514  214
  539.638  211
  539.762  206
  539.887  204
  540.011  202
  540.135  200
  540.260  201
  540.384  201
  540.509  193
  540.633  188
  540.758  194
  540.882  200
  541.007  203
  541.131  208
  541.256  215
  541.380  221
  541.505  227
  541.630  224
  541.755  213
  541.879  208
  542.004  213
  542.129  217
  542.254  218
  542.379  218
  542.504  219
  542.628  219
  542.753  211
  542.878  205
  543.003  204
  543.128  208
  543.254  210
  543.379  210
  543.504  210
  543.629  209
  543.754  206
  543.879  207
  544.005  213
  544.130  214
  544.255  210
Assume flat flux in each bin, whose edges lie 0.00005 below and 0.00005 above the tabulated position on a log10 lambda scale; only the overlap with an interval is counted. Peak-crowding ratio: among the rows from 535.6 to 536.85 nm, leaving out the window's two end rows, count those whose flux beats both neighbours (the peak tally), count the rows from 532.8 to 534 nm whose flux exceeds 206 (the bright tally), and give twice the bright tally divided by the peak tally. 10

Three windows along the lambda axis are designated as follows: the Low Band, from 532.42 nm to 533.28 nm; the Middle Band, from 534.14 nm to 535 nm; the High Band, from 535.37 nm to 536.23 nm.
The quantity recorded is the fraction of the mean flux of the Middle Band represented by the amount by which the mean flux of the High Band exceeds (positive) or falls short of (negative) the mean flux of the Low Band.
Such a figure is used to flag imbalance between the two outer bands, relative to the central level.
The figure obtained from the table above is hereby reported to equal 0.19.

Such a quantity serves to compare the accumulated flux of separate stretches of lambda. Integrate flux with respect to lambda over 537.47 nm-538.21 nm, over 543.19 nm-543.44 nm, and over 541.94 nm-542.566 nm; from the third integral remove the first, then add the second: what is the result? 27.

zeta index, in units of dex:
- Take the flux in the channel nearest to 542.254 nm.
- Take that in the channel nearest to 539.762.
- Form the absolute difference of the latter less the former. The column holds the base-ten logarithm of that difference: 1.08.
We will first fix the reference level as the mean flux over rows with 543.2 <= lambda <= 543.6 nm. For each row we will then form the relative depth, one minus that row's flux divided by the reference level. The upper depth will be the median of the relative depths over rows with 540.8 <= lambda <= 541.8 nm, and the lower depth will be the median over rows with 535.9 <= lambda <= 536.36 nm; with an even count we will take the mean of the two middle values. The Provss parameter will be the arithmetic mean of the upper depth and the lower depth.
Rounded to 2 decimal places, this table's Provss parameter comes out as -0.04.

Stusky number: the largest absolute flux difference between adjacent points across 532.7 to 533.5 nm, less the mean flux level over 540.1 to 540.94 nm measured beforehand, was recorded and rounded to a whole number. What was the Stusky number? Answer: -185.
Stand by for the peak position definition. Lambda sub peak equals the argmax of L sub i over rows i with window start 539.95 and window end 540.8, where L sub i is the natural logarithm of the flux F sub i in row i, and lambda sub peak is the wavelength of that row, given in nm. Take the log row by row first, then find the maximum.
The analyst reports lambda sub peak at 540.011 nm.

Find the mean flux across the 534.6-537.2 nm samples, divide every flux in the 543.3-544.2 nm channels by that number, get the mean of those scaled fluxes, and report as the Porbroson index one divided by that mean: 1.04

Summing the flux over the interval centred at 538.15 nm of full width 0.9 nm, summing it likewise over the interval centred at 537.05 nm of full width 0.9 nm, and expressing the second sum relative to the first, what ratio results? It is 0.91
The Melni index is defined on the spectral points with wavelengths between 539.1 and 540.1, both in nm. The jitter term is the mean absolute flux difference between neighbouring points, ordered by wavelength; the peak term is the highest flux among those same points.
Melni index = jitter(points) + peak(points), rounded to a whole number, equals 217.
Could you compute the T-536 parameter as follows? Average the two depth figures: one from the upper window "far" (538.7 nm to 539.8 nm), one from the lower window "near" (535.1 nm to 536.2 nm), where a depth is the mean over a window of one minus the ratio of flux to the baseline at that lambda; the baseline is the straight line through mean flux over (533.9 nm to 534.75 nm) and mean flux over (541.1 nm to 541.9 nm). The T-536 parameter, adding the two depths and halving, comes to -0.037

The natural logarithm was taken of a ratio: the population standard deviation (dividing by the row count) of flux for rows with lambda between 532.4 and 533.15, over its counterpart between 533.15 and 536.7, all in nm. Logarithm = -1.0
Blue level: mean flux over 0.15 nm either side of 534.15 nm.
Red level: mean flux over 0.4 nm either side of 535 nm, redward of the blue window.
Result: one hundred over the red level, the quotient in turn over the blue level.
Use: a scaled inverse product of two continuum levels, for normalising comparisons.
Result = 0.0022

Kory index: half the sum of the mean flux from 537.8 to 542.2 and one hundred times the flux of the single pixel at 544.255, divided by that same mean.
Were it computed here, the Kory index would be 50.1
